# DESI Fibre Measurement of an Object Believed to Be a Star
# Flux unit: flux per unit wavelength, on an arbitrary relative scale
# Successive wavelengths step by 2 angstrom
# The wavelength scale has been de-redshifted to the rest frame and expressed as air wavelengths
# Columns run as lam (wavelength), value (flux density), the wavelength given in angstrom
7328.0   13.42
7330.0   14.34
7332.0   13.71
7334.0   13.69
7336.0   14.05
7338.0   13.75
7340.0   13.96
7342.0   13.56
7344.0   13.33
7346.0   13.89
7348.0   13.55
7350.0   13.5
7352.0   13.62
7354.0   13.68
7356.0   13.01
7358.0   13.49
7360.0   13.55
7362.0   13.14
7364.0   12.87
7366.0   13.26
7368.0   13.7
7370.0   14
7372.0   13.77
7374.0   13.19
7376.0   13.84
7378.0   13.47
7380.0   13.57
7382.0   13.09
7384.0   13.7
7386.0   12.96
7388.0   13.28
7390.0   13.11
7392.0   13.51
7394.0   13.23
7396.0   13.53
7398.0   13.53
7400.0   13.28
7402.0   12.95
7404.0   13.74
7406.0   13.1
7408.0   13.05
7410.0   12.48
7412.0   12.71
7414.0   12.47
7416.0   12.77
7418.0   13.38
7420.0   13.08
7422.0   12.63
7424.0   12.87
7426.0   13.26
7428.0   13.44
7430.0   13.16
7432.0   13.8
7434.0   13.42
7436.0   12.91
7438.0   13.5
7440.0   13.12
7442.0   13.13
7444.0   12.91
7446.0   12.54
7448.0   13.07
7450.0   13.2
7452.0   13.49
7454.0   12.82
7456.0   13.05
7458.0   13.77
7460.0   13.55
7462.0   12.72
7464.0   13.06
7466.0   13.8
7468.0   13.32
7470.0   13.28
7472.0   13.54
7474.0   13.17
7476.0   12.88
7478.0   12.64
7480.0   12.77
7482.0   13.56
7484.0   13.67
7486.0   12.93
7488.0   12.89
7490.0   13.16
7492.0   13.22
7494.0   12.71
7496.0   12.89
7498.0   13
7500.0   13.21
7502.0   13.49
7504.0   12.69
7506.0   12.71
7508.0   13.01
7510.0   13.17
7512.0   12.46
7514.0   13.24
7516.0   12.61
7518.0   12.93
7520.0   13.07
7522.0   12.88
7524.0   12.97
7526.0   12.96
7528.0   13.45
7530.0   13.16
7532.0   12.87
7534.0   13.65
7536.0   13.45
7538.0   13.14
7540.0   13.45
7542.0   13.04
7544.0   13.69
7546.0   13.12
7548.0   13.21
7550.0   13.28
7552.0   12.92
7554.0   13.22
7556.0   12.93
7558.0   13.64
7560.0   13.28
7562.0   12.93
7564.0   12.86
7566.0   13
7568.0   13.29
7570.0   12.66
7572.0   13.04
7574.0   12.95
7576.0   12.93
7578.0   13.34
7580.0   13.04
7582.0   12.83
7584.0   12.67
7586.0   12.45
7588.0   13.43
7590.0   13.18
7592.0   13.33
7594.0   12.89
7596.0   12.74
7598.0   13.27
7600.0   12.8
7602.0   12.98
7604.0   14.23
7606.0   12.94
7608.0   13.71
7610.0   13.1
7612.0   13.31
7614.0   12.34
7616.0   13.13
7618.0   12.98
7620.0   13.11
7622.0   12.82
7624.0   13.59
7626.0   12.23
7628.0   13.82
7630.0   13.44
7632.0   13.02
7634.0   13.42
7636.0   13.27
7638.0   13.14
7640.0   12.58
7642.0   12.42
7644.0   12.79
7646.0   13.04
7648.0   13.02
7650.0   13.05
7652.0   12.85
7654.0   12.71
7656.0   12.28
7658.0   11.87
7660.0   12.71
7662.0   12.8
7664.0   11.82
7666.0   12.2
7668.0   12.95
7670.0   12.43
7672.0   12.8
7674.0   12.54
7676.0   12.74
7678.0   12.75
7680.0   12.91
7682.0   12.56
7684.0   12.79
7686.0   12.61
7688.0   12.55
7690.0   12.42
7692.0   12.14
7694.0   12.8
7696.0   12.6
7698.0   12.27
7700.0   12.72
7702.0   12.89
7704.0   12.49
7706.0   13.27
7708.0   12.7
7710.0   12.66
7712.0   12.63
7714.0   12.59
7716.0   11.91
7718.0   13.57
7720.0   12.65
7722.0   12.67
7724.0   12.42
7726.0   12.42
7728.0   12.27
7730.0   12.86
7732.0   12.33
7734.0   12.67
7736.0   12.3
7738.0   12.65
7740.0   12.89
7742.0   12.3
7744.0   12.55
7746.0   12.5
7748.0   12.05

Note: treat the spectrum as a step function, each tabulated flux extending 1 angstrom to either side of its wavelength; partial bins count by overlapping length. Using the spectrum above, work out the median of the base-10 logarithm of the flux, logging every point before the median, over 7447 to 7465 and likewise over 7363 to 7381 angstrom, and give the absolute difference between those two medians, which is 0.016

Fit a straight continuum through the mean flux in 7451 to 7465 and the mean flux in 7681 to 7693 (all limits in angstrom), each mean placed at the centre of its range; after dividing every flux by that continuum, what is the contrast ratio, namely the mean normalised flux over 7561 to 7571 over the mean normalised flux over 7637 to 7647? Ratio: 0.994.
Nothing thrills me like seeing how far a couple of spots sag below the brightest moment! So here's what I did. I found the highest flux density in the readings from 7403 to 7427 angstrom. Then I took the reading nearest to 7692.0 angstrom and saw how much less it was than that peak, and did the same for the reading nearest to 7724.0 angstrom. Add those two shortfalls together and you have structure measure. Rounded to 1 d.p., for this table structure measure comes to 2.9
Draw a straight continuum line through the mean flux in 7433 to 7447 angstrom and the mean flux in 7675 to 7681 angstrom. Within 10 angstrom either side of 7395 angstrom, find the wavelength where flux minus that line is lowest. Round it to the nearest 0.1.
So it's 7386.0 angstrom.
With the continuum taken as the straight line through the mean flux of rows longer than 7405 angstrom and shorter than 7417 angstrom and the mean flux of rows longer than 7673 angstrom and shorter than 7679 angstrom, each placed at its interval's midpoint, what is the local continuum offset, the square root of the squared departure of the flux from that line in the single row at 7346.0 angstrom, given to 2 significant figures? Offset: 1.1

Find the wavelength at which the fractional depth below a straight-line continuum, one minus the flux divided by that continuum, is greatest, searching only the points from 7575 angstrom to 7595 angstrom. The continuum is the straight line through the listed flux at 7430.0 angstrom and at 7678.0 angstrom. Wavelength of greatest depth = 7586.0 angstrom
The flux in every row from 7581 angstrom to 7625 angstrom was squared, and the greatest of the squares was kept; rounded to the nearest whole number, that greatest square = 202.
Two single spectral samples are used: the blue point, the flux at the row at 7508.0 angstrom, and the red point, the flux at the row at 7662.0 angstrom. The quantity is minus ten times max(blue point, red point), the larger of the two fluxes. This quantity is -130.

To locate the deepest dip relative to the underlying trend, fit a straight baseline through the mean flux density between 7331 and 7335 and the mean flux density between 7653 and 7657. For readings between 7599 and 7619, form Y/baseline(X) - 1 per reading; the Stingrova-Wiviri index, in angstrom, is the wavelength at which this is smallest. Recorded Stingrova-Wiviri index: 7614.0 angstrom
